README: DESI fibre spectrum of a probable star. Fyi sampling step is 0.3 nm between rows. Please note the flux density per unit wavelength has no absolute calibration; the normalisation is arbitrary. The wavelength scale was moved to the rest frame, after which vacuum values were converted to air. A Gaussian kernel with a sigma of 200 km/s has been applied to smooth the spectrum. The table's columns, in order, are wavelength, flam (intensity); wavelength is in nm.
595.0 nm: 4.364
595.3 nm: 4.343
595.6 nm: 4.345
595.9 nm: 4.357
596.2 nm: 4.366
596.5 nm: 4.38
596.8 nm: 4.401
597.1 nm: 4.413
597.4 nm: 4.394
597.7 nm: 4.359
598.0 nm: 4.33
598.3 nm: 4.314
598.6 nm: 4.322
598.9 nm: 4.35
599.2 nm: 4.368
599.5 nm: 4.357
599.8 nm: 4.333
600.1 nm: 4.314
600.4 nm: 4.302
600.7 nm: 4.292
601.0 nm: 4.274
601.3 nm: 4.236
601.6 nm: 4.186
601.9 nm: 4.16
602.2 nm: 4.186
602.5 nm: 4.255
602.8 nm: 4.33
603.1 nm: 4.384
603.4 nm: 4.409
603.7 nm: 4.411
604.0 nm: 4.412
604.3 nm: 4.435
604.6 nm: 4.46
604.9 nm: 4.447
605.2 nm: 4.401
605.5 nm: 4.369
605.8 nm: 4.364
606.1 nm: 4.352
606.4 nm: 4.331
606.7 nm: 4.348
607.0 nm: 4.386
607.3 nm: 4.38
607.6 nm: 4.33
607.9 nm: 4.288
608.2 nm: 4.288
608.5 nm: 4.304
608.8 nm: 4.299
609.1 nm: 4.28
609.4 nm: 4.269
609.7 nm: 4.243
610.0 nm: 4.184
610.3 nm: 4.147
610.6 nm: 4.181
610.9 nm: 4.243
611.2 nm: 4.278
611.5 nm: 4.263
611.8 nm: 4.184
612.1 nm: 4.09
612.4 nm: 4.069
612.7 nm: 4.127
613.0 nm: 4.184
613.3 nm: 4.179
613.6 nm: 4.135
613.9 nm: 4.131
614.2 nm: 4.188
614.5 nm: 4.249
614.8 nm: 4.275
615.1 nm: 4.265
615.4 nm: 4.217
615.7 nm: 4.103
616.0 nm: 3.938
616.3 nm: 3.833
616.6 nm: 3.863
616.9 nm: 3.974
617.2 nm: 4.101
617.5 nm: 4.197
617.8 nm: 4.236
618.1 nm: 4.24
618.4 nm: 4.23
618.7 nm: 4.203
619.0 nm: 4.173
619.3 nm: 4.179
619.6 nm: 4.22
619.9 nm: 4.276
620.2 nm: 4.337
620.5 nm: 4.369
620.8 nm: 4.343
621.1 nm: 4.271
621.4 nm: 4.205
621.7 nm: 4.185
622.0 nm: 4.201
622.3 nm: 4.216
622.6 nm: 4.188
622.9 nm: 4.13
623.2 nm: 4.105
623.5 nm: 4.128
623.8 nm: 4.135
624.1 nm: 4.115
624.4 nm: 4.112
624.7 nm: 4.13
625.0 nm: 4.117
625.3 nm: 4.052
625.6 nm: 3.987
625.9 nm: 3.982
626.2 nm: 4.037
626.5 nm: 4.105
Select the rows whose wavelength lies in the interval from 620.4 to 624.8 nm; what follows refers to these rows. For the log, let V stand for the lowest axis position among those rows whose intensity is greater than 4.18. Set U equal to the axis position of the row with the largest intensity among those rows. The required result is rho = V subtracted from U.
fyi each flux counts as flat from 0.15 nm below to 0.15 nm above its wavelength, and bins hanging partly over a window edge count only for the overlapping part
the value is 0.00 nm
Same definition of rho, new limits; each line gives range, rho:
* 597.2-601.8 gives 0.00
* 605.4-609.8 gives 1.50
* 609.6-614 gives 1.50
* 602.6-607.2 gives 1.80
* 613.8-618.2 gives 0.60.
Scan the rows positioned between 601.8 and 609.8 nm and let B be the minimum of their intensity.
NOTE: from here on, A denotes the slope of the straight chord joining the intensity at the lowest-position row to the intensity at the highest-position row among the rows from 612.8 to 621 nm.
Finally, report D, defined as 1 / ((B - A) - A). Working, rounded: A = 0.020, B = 4.16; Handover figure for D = 0.243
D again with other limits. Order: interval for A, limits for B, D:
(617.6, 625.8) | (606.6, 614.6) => 0.242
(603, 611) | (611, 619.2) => 0.258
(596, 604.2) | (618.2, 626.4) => 0.252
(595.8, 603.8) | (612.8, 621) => 0.262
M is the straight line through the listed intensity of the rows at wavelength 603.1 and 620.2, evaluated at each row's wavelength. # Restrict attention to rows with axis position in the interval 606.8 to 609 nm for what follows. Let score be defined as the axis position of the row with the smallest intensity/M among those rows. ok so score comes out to 607.9 nm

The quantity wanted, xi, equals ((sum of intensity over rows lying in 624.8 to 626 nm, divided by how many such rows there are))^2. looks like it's 16.3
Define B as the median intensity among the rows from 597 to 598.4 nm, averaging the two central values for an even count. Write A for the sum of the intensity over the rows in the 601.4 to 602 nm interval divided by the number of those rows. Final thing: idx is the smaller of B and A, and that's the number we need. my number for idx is 4.17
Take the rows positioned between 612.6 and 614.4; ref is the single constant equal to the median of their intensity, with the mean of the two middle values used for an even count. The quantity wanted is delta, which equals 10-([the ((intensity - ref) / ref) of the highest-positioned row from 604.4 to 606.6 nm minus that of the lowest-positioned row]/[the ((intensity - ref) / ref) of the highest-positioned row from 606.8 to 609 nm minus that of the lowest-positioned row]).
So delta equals 9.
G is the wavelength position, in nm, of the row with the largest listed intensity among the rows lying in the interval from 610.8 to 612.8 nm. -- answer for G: 611.2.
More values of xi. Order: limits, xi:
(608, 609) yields 18.5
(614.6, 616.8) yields 16.6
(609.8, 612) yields 17.7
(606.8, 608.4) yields 18.8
